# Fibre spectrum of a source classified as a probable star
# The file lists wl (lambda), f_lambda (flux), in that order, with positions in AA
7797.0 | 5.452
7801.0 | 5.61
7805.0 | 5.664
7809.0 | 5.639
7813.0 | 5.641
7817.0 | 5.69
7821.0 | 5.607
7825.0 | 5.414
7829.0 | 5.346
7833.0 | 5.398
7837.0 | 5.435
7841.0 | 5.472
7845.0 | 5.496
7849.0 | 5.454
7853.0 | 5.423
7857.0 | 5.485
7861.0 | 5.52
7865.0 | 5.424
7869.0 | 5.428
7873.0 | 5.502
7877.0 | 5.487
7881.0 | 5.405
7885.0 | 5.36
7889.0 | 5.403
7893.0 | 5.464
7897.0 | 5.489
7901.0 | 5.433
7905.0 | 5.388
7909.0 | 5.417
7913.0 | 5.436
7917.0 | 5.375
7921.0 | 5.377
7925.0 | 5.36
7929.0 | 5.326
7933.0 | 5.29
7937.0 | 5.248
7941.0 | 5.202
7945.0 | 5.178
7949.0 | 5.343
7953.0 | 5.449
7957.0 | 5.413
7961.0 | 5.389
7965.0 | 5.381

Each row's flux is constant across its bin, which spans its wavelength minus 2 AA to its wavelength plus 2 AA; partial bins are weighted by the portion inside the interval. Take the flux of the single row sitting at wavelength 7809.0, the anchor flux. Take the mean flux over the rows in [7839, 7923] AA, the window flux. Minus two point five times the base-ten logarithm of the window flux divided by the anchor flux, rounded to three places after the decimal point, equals 0.039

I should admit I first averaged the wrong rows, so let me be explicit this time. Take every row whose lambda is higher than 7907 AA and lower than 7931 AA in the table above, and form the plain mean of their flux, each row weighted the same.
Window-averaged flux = 5.38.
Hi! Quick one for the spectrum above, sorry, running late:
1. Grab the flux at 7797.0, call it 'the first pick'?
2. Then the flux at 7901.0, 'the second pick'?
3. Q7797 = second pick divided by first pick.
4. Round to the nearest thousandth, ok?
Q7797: 0.997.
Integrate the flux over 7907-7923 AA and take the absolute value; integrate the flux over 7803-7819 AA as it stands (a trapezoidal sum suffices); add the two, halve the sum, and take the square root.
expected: 9.41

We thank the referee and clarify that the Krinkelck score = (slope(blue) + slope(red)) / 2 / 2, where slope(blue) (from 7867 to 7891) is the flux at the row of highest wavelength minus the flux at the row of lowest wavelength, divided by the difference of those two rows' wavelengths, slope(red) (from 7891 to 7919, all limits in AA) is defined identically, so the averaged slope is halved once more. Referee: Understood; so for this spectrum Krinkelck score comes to -0.001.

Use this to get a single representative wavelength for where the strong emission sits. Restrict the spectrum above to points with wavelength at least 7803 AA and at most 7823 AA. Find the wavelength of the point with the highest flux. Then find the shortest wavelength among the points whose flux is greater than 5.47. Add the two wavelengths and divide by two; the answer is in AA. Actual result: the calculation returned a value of 7811 AA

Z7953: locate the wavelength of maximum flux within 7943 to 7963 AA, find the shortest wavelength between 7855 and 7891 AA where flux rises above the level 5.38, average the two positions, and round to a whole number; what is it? 7905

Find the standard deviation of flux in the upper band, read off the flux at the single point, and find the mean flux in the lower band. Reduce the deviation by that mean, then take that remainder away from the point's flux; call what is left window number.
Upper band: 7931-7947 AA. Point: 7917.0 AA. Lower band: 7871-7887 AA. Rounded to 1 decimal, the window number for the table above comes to 10.8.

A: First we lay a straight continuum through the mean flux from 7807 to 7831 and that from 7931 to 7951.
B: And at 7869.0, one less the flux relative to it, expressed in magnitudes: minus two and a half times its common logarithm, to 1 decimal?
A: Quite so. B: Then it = 7.9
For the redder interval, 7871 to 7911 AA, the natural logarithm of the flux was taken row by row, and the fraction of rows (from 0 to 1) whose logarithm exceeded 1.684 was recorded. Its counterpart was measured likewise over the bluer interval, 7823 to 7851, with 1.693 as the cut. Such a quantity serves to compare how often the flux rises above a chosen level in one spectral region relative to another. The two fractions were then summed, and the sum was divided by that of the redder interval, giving 1.5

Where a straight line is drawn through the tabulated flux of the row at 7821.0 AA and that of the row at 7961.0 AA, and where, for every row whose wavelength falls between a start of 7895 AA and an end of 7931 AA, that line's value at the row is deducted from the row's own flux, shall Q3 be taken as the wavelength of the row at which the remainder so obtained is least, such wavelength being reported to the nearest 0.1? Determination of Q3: 7929.0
